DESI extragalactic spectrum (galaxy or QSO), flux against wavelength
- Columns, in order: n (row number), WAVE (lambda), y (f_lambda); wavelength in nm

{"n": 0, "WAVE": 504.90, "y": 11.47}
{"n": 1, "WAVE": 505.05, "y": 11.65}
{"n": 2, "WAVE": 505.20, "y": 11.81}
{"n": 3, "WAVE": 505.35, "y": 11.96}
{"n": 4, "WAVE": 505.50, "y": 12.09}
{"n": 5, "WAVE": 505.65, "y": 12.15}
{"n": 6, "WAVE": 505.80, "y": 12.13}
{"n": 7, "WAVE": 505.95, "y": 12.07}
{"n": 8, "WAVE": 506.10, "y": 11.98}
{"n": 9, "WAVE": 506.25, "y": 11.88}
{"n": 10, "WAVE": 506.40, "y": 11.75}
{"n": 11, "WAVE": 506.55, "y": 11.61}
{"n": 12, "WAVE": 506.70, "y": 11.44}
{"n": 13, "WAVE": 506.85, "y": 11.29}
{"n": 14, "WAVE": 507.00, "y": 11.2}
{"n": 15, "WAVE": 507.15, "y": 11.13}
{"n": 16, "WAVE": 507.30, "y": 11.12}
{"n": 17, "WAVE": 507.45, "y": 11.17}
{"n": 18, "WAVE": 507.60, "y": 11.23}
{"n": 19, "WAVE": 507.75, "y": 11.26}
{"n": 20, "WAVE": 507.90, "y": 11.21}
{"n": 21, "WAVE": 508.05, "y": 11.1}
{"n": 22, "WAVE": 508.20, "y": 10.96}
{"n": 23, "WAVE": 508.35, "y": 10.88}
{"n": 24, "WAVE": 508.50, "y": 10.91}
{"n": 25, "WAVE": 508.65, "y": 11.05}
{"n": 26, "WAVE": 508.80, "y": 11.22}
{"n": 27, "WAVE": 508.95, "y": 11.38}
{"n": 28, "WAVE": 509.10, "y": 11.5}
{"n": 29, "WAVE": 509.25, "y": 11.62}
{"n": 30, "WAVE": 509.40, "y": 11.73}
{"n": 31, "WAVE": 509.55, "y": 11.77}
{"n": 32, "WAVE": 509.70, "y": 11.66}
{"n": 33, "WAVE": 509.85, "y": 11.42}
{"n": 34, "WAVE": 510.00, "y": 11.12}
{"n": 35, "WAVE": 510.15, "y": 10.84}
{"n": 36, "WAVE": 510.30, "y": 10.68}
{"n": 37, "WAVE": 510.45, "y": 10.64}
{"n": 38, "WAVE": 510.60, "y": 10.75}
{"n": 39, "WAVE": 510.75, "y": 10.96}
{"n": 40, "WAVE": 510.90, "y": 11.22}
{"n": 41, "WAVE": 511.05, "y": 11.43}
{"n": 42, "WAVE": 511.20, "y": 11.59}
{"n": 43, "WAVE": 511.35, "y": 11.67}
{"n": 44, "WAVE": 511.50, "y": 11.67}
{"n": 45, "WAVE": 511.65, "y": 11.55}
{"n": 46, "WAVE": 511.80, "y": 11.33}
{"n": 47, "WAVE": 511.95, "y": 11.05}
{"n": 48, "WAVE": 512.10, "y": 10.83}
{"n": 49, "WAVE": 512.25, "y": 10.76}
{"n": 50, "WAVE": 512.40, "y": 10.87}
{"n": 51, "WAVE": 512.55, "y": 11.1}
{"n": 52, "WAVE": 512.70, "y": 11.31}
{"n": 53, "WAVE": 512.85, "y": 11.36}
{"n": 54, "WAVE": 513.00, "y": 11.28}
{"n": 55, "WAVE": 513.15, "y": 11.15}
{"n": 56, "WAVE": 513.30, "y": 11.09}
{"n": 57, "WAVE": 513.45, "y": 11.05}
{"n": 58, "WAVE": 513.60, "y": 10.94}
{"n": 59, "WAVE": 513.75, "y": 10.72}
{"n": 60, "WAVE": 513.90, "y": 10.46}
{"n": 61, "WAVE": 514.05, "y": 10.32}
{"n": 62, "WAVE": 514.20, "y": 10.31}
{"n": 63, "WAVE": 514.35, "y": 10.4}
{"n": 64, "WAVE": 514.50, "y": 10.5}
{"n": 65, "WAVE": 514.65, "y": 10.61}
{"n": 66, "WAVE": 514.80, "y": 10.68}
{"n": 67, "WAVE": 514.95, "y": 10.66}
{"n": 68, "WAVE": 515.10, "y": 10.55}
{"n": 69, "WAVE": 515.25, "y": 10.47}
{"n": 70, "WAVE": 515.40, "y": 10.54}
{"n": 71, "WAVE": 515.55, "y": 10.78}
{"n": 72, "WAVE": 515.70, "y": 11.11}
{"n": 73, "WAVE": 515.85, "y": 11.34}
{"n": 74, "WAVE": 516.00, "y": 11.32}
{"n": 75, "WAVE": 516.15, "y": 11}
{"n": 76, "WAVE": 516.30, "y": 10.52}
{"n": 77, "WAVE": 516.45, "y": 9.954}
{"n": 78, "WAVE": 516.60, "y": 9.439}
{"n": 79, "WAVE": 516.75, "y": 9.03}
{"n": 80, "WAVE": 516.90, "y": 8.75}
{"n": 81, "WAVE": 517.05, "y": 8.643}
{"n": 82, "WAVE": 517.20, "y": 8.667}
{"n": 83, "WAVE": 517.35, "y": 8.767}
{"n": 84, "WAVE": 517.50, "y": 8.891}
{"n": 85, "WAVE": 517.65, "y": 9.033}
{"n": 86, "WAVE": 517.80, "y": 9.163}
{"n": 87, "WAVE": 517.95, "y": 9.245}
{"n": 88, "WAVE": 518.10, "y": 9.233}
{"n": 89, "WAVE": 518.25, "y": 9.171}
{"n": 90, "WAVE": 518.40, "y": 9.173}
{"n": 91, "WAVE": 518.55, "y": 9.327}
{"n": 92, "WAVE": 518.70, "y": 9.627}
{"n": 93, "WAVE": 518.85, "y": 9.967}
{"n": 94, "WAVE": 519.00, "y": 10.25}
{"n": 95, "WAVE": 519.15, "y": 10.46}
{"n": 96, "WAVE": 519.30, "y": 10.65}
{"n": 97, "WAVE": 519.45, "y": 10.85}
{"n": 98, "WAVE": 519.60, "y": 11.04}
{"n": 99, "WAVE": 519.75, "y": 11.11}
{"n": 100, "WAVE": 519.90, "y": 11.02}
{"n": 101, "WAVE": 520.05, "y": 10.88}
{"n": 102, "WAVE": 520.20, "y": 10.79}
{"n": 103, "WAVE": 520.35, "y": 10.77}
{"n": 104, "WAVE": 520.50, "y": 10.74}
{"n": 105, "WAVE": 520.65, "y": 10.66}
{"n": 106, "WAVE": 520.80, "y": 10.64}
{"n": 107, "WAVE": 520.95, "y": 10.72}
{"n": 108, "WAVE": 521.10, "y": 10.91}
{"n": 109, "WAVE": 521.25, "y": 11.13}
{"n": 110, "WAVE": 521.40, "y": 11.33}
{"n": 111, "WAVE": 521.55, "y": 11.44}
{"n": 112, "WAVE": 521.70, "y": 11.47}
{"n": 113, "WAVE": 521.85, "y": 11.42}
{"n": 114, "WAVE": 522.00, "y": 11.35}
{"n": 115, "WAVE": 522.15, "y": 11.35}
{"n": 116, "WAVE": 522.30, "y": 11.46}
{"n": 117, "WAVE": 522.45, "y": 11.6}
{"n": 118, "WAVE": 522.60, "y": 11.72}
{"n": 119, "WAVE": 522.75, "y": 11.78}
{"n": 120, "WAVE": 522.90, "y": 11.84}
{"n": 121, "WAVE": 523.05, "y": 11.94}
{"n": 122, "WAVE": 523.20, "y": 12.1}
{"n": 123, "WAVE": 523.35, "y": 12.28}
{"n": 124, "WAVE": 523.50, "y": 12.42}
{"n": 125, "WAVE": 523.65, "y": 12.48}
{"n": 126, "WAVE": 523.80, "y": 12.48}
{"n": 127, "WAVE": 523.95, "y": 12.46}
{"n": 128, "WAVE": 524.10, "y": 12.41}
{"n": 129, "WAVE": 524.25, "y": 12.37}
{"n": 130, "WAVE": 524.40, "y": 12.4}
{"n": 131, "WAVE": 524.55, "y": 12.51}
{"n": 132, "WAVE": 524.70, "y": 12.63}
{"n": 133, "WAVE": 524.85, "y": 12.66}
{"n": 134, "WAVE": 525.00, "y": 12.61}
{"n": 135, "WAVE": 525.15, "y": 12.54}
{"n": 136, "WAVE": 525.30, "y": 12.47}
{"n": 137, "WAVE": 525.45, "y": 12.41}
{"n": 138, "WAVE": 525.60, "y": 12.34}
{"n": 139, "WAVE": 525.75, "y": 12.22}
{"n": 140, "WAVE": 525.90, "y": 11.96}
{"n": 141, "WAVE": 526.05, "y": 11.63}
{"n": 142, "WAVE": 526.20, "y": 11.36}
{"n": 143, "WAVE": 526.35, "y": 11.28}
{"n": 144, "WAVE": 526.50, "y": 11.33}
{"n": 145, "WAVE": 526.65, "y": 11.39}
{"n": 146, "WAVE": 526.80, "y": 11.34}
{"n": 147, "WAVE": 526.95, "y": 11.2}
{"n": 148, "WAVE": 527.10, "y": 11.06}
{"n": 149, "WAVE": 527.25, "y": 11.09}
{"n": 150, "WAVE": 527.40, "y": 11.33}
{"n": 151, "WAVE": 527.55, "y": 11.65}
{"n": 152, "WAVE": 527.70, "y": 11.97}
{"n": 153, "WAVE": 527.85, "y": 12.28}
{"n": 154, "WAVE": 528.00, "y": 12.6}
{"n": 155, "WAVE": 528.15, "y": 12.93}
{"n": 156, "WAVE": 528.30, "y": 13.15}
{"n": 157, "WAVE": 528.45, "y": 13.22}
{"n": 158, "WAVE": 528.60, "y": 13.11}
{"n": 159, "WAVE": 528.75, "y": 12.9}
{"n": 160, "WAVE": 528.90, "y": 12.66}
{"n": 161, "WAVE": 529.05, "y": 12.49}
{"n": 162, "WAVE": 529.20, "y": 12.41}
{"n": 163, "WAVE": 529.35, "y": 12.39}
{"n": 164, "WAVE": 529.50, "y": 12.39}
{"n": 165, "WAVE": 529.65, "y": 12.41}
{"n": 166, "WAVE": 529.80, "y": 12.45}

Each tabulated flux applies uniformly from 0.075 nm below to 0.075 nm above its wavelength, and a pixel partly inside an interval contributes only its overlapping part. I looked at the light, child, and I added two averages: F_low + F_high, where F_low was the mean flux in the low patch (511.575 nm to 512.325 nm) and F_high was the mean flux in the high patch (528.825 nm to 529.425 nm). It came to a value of 23.6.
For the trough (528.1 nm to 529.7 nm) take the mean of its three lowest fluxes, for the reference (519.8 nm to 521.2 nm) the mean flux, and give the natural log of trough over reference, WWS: 0.14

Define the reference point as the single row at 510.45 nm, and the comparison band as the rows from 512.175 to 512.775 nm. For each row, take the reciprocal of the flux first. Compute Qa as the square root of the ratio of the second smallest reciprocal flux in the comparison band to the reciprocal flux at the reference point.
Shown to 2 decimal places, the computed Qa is 0.98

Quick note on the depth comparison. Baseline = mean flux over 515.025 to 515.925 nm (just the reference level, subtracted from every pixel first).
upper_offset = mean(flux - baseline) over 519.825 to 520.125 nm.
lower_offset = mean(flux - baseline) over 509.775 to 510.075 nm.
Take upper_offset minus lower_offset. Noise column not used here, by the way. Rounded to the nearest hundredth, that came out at -0.32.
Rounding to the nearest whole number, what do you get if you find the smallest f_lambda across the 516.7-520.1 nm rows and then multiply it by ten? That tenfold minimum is 86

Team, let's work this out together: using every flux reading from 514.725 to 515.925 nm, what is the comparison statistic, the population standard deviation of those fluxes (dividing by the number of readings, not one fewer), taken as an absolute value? 0.29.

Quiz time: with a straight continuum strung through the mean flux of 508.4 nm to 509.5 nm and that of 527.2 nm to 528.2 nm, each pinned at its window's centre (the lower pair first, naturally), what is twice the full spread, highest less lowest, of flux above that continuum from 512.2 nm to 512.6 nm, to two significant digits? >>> 0.66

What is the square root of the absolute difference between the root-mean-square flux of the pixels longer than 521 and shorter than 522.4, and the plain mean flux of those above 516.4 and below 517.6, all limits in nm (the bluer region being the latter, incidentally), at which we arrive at 1.5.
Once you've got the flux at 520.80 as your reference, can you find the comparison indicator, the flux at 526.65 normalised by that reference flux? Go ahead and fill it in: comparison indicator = 1.07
